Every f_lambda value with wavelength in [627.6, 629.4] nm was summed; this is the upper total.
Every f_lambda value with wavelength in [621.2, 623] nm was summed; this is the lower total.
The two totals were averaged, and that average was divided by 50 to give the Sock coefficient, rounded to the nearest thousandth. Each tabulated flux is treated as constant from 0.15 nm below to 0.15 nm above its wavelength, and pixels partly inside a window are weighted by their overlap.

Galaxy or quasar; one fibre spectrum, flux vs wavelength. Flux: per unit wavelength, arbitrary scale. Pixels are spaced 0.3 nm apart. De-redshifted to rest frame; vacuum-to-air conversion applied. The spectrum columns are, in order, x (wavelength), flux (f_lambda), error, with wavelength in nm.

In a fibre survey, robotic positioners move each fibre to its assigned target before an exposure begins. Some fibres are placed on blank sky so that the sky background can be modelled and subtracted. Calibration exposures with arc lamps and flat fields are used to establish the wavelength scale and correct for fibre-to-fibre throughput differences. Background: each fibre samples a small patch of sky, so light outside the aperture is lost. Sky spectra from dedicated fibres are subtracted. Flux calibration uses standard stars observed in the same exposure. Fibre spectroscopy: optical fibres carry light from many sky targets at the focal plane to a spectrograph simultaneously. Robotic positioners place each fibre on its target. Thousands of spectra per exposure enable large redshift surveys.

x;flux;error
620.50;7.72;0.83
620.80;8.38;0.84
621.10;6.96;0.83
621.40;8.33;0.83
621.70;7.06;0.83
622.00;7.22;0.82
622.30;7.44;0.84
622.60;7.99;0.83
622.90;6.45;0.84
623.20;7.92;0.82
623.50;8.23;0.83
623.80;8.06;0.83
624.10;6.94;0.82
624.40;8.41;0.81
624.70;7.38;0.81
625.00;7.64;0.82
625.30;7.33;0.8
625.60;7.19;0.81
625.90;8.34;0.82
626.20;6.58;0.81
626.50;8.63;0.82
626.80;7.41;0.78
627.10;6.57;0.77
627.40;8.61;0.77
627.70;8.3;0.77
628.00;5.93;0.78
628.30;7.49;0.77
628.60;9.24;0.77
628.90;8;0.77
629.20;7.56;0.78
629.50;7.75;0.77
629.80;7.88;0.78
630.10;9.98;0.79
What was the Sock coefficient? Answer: 0.910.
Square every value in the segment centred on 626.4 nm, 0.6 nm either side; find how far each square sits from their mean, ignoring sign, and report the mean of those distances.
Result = 11.5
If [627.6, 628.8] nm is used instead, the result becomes 15.8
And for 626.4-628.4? 12.3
